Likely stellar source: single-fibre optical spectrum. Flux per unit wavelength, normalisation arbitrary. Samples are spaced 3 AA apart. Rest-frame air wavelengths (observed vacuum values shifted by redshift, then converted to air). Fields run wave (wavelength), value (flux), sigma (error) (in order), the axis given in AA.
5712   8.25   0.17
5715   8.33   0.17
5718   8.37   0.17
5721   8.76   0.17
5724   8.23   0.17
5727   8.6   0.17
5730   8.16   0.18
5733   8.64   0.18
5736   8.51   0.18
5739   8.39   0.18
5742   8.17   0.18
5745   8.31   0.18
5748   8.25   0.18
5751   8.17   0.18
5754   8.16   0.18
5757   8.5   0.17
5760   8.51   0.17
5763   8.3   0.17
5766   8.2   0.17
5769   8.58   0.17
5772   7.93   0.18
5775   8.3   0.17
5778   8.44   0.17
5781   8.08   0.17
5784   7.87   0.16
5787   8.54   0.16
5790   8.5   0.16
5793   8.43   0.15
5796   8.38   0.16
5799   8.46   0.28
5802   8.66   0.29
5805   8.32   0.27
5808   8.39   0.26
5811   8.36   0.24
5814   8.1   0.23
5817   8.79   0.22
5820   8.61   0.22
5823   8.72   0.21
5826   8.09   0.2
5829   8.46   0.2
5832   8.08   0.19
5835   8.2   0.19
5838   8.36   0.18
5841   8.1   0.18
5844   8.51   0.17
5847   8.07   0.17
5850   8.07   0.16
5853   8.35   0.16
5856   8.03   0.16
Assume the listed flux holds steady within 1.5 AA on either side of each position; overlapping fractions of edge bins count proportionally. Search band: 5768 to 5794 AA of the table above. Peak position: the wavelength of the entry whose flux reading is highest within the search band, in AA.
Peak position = 5769 AA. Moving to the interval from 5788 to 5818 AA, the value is 5817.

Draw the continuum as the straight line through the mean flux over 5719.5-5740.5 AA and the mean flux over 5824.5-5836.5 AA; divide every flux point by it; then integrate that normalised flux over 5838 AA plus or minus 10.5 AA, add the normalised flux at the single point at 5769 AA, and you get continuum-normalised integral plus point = 22.2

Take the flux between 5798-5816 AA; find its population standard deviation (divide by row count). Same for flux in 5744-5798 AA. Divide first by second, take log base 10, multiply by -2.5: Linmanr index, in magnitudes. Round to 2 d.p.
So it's 0.20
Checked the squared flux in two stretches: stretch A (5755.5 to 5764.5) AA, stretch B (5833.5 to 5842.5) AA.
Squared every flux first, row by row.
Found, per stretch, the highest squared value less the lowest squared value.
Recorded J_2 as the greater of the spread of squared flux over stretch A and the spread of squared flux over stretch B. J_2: 4.3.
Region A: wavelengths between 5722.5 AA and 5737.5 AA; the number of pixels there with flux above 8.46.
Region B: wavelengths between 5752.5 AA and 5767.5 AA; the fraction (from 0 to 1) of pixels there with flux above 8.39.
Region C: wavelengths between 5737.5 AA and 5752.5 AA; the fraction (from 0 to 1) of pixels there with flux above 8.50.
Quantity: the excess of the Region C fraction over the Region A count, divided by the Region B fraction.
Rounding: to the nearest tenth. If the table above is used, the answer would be -7.5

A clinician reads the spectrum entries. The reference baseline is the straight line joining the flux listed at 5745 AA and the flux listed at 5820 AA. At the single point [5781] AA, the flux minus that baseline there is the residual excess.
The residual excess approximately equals -0.37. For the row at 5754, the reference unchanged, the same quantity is -0.19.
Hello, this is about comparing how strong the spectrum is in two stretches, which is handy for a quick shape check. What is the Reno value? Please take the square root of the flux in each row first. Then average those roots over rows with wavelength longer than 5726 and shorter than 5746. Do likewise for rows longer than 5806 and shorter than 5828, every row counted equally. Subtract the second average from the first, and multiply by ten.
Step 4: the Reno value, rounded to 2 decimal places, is -0.07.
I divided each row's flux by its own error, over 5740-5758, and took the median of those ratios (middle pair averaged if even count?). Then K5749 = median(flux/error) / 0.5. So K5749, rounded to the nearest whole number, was 91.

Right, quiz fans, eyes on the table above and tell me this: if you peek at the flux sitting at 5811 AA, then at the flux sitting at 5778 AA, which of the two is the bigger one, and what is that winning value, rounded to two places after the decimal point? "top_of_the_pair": 8.44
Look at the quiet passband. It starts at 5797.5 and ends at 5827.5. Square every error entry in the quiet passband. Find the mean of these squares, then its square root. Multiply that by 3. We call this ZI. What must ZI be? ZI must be 0.73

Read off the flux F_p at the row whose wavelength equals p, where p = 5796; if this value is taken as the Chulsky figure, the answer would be 8.38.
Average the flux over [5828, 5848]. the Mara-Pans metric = 8.25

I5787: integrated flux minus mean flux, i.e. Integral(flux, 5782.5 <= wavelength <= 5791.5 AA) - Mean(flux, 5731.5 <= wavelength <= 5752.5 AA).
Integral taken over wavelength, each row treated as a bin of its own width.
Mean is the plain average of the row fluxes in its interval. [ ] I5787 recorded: 66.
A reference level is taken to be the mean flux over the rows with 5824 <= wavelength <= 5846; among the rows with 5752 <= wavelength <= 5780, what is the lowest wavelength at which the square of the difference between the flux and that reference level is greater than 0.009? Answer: 5754 AA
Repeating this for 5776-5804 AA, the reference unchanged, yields 5778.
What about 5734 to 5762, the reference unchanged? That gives 5736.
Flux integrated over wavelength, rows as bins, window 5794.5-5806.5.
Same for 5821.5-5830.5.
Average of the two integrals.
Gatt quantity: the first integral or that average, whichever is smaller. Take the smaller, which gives 89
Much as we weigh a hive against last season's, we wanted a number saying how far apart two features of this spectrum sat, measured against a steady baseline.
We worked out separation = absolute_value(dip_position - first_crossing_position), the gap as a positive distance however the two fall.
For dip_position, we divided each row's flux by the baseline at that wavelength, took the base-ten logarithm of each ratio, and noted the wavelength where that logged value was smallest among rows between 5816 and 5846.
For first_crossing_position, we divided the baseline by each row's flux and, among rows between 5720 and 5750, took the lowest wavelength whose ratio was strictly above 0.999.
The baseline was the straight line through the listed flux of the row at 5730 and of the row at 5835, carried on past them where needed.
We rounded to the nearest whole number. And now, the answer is 102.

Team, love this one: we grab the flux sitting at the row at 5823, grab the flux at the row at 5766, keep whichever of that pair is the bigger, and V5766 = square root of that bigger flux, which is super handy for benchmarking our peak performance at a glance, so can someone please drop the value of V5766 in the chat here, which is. 2.95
